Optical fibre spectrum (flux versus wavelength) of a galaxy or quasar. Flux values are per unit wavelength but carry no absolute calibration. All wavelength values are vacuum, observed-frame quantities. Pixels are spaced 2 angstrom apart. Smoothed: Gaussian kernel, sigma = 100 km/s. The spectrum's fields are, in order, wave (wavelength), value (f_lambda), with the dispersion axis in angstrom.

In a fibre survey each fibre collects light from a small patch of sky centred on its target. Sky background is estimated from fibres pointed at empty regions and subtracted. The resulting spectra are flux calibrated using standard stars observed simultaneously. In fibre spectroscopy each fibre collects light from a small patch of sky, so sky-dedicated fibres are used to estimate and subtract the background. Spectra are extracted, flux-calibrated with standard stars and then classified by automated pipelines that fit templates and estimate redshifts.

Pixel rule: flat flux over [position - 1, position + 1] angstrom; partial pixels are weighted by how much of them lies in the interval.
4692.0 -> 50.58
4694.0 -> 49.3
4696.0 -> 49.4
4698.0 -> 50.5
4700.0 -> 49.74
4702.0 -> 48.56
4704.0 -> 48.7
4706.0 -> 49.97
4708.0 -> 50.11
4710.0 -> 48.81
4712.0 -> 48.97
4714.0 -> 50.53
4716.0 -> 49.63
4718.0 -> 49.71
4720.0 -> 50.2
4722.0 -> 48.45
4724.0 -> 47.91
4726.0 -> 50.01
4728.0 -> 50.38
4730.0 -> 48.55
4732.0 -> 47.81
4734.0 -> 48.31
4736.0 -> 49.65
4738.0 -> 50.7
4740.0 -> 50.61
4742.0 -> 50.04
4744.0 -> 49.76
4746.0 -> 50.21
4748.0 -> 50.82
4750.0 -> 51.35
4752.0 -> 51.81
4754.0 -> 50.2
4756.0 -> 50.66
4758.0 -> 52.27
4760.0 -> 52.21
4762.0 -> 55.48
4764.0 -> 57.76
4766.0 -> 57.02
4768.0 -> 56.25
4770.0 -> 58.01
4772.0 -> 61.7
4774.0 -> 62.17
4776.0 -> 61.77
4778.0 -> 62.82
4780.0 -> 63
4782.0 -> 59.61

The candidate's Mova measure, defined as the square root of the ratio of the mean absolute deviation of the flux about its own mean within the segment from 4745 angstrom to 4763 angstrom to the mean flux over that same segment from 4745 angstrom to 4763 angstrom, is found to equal 0.148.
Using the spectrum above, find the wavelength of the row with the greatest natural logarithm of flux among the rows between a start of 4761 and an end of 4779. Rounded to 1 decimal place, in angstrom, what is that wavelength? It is 4778.0 angstrom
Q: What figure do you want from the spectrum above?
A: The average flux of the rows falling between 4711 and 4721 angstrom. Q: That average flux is 49.8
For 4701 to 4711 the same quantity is 49.2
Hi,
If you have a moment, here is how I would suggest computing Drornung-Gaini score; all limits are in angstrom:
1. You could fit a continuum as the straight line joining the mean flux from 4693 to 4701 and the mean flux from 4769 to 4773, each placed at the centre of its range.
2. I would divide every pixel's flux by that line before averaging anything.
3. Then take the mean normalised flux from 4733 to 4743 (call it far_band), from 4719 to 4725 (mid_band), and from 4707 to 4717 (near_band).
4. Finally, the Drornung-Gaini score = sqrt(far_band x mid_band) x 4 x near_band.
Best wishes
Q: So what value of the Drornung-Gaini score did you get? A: 3.49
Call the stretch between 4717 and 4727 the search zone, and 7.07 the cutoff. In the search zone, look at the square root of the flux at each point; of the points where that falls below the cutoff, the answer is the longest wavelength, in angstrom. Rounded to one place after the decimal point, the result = 4724.0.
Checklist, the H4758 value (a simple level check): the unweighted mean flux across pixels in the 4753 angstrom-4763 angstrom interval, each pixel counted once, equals 52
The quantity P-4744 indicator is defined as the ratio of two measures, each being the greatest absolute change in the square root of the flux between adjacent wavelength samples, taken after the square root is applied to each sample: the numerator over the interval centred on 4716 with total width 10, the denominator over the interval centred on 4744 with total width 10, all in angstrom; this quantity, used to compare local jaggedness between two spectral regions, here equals 2.6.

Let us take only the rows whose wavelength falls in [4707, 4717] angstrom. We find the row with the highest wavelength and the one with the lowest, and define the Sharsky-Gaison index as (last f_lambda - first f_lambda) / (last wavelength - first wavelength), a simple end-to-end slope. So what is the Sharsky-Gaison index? -0.06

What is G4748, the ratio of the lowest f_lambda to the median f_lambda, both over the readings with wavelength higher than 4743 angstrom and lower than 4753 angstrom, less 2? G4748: -1.02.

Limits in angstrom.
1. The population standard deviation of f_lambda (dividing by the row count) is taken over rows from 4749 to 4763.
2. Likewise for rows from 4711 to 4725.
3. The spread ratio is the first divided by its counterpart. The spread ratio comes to 1.8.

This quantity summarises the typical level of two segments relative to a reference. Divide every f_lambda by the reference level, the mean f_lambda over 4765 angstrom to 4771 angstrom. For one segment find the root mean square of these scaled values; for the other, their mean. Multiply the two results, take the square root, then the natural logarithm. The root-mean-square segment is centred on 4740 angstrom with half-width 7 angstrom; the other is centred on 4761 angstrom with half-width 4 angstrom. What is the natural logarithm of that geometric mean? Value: -0.091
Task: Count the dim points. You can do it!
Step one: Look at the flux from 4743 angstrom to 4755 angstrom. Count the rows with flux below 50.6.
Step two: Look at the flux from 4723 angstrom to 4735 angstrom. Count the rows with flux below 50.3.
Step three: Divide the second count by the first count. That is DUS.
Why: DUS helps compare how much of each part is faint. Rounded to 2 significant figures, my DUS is 1.7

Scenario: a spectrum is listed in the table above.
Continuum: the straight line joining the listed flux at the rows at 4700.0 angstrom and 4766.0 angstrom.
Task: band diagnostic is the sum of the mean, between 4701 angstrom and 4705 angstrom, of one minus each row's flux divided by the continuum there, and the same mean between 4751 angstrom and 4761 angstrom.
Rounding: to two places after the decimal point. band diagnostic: 0.11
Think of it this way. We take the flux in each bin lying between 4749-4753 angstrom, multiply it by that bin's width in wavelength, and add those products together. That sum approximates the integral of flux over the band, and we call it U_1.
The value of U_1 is 206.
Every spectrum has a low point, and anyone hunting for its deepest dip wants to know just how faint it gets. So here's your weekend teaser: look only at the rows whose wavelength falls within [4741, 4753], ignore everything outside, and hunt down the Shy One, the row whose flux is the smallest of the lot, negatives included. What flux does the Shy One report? 49.76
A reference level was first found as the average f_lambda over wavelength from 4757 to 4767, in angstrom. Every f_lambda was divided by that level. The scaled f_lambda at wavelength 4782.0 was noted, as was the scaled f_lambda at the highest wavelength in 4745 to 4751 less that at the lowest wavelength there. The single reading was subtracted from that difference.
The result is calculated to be -1.06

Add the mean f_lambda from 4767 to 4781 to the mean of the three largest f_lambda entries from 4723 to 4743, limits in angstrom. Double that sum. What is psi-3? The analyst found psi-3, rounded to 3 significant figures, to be 223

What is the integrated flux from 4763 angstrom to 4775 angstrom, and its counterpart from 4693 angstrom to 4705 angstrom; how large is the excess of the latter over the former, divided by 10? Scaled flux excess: -11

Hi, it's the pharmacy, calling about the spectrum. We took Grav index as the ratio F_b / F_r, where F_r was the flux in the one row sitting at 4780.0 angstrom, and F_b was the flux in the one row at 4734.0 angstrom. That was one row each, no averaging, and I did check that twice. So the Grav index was 0.77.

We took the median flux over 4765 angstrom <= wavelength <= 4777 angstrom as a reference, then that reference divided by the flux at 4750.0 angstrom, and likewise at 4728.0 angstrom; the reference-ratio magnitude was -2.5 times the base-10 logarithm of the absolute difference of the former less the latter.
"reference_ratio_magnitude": 4.1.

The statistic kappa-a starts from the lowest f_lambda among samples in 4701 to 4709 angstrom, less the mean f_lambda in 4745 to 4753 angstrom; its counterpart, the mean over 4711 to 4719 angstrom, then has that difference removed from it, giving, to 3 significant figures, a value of 52.2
